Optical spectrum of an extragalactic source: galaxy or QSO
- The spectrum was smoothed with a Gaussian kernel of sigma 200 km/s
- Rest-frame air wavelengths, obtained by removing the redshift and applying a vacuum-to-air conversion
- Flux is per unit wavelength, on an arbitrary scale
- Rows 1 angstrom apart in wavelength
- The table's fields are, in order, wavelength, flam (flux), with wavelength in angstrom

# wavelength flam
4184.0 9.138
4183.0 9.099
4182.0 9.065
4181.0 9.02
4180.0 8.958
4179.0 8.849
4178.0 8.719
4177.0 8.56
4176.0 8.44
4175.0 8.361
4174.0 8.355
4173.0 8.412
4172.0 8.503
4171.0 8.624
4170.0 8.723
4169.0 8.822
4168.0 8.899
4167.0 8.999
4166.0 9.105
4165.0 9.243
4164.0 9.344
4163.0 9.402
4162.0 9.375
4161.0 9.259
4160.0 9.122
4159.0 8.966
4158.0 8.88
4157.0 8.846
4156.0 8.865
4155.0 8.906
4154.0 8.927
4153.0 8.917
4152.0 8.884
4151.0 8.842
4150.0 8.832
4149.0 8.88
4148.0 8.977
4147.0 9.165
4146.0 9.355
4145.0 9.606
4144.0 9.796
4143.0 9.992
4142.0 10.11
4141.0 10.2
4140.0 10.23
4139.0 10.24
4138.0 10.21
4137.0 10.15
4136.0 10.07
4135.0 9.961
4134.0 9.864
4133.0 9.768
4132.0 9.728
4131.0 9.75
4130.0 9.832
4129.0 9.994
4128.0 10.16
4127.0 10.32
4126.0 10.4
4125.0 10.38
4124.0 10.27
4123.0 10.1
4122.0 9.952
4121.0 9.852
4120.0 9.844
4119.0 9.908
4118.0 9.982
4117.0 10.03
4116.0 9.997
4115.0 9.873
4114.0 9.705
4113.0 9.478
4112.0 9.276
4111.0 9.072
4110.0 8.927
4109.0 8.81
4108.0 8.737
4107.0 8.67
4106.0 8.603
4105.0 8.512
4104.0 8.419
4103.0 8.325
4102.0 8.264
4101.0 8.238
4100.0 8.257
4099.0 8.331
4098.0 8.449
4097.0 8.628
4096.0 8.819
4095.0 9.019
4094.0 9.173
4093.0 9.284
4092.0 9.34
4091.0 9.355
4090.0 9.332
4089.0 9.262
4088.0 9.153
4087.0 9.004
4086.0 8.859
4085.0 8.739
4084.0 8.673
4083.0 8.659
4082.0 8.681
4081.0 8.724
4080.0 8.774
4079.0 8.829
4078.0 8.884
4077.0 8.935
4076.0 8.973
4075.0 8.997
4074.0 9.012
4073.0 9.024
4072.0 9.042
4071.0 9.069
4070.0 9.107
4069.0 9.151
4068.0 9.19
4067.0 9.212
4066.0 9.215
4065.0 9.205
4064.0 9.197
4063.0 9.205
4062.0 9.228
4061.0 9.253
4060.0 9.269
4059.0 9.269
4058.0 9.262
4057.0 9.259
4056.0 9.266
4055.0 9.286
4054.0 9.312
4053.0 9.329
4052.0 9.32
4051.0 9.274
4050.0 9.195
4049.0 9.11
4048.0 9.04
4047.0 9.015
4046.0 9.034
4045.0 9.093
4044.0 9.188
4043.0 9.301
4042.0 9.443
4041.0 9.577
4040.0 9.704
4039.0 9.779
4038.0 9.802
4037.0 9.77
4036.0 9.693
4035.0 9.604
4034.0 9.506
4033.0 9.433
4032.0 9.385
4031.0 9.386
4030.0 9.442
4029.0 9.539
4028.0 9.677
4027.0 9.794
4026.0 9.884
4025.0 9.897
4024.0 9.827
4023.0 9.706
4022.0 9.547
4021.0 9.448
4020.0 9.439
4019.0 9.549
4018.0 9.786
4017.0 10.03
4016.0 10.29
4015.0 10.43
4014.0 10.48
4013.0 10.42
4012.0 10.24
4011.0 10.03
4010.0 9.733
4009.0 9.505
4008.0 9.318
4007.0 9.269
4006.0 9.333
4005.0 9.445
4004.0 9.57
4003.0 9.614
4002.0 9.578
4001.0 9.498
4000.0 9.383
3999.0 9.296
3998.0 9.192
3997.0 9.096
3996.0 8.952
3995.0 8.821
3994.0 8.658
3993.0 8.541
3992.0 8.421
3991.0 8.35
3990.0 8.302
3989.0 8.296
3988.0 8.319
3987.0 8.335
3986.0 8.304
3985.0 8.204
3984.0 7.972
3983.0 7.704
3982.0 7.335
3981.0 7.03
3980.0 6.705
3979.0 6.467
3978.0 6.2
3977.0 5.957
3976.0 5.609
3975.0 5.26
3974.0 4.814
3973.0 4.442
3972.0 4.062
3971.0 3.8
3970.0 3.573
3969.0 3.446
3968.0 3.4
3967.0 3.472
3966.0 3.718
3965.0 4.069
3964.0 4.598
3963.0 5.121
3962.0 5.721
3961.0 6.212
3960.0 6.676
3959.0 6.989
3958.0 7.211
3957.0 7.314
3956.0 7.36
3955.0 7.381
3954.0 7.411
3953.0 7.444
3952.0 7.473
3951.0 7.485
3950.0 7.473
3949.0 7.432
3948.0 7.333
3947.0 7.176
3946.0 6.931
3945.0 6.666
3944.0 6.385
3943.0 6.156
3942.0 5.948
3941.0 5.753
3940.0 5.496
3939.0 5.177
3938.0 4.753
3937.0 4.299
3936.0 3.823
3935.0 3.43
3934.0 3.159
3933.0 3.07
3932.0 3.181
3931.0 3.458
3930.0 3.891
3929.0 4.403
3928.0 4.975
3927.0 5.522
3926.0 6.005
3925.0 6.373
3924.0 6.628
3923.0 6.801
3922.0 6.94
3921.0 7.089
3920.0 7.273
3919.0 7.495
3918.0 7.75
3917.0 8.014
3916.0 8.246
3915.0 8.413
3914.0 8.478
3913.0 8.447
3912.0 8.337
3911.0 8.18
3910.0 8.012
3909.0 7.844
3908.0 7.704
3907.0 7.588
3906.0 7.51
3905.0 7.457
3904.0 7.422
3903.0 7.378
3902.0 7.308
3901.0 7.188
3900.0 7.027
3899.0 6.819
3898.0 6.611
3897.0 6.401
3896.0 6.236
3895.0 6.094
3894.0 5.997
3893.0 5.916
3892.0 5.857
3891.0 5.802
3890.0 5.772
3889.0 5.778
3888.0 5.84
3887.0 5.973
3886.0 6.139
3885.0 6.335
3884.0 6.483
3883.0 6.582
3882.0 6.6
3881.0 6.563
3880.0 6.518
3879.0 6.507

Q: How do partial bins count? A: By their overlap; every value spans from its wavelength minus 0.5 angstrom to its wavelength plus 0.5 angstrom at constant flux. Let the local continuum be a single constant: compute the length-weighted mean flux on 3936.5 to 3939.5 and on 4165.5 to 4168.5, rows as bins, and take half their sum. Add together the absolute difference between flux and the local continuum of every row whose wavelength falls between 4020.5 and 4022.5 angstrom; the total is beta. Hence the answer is 5.3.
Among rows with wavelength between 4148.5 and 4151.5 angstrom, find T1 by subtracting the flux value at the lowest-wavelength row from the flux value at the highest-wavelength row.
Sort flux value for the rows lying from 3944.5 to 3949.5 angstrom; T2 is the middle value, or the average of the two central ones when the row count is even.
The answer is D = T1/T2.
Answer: -0.01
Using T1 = 0.0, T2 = 7.2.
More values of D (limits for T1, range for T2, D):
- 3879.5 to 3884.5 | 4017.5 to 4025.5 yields 0.00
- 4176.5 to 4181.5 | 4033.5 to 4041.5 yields 0.05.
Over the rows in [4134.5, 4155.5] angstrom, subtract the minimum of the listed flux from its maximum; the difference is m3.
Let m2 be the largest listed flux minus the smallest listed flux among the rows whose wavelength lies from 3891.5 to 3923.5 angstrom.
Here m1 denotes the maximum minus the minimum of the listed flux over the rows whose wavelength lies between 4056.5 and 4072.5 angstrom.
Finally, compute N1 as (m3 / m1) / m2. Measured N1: 2.4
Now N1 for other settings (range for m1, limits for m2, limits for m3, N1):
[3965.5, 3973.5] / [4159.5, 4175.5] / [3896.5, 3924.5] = 1.9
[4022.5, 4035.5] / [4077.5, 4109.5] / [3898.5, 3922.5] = 2.9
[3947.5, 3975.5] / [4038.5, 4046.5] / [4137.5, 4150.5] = 0.5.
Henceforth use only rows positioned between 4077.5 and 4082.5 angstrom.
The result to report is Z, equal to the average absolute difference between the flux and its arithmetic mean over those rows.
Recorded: 0.06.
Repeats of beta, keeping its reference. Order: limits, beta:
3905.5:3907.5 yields 1.4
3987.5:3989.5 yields 2.9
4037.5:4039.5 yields 5.8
